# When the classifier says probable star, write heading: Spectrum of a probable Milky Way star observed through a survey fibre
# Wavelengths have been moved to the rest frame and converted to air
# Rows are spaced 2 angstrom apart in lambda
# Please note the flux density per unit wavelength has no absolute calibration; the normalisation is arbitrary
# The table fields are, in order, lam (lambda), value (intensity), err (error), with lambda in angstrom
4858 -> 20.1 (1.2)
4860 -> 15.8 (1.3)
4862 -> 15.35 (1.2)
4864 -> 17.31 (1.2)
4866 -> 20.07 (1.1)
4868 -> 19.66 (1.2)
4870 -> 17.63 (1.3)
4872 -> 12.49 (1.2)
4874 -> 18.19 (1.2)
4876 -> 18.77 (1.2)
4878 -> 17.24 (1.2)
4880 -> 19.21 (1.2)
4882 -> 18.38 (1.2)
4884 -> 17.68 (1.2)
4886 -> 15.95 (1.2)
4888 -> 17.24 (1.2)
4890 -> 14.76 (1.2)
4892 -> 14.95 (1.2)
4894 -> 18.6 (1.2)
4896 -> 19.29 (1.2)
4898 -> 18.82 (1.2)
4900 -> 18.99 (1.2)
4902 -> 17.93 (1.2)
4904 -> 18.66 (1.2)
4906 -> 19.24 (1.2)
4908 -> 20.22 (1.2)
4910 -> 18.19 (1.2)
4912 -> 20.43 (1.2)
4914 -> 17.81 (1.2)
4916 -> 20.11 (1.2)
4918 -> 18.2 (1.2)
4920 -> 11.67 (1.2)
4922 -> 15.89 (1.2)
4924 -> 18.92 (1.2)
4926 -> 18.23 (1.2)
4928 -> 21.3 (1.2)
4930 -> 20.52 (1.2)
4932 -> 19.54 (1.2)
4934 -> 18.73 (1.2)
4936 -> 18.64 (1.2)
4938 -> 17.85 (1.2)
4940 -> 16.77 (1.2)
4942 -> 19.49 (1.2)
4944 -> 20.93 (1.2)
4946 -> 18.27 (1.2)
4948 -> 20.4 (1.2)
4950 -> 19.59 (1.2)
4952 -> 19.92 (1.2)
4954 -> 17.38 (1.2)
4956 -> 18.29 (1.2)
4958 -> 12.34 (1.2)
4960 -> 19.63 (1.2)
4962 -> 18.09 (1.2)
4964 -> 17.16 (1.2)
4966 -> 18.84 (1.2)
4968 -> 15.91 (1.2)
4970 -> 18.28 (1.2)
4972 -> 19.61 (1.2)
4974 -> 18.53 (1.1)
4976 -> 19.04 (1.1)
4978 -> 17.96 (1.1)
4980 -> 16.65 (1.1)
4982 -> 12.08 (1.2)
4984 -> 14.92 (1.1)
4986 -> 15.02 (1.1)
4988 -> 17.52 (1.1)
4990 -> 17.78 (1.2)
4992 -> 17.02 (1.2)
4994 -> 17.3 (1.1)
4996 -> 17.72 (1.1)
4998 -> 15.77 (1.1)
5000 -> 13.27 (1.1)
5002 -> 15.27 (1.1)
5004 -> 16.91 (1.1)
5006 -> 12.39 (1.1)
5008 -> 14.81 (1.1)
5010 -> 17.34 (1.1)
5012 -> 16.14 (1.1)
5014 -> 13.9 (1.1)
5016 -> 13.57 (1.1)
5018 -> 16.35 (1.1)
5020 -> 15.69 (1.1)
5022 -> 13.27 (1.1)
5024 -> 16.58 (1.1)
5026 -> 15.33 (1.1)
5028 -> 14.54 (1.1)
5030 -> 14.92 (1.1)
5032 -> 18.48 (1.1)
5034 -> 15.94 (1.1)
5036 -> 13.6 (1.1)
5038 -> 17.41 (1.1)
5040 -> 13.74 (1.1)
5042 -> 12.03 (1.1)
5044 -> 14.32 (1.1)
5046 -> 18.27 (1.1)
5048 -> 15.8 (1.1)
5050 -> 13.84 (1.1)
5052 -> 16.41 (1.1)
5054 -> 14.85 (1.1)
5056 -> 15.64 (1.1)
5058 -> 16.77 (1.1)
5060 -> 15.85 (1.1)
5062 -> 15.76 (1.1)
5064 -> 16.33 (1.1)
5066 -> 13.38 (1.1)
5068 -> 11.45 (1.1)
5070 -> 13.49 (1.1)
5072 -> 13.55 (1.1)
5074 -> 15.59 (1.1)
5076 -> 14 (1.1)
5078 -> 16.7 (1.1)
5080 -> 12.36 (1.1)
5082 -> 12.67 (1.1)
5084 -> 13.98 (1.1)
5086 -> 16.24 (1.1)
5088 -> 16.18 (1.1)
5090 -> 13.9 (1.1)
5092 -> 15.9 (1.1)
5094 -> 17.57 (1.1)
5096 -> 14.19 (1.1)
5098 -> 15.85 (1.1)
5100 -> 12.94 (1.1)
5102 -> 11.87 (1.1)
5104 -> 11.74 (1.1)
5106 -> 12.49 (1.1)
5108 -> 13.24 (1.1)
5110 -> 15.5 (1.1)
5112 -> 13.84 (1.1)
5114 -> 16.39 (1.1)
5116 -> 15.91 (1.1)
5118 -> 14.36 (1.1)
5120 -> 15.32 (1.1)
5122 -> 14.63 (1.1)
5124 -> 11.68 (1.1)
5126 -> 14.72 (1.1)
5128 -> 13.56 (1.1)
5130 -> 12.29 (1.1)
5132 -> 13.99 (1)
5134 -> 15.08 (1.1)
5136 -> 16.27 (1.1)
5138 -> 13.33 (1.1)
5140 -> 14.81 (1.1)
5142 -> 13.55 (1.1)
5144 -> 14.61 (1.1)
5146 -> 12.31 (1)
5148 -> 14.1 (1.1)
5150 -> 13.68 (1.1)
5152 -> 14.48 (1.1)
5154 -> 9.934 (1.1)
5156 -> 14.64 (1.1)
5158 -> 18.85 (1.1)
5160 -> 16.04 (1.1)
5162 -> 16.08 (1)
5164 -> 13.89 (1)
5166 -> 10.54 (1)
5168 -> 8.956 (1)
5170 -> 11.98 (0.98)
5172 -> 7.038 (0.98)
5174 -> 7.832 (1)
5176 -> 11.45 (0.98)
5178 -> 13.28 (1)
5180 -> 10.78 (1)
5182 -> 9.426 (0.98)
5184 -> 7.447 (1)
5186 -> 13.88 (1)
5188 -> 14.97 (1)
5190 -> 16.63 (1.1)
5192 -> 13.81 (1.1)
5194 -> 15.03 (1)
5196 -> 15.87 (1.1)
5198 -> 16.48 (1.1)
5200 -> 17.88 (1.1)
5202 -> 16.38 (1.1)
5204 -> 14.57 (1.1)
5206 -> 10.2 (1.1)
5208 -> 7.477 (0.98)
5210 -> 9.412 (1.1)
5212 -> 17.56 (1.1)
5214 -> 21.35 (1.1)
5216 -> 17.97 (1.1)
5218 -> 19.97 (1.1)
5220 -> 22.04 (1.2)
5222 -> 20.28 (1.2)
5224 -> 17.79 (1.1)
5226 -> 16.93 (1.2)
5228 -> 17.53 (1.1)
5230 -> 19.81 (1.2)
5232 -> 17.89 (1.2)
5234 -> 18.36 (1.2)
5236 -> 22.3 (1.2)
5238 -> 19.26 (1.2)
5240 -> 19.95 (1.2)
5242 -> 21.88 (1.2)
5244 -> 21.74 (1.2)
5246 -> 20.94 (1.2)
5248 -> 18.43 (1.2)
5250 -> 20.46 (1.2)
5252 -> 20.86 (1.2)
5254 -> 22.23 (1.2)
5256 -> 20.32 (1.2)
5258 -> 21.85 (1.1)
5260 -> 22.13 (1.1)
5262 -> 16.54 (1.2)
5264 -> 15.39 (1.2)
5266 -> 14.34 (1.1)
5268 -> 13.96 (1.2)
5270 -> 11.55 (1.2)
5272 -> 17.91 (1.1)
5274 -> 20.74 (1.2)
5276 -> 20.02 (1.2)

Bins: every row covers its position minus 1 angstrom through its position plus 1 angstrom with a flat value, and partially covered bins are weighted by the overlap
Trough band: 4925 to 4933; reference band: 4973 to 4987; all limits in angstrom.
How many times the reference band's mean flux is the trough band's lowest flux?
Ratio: 1.12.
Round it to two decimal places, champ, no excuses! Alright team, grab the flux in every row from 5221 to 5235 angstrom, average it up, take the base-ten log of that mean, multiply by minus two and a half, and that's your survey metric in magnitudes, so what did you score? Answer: -3.16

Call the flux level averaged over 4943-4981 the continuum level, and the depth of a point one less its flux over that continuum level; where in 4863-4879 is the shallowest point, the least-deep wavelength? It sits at 4866 angstrom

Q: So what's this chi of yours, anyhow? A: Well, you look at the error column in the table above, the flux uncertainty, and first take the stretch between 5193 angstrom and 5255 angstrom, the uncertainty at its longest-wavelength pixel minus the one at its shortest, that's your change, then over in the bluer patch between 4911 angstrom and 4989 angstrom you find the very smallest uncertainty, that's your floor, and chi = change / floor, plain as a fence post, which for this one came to 0.18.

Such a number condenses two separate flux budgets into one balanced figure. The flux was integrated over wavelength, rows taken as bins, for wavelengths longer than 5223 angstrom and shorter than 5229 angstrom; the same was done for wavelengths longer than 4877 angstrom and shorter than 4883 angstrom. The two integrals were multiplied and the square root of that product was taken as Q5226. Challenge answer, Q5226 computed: 107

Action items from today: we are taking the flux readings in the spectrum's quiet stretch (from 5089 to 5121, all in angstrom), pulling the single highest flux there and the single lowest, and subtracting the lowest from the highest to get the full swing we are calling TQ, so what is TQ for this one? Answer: 5.8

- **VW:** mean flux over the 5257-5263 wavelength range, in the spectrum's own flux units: 20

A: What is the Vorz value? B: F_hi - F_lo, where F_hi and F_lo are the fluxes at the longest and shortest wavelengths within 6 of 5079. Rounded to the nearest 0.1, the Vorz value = -1.6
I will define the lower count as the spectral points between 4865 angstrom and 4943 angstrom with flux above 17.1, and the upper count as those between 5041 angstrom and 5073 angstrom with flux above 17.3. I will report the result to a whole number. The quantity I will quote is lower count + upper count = 33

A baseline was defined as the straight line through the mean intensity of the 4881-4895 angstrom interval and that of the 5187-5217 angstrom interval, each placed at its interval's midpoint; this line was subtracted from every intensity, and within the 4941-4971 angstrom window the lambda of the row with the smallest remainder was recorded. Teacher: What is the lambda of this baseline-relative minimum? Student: 4958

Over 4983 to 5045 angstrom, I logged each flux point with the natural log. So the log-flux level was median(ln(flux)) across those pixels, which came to 2.73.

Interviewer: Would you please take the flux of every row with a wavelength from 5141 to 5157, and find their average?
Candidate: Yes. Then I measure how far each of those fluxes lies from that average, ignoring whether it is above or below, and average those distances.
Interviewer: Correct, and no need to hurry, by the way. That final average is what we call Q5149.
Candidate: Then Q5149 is 1.1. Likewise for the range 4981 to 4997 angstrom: 1.6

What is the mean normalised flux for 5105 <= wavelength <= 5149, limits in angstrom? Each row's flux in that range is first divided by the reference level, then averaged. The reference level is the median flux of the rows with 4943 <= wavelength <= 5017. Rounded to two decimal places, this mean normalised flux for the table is 0.82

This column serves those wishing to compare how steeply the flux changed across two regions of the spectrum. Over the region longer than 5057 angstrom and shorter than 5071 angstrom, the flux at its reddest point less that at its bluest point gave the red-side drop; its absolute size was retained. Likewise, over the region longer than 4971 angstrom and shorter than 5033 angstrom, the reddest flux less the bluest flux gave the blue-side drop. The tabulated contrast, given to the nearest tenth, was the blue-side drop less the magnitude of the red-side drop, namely -4.4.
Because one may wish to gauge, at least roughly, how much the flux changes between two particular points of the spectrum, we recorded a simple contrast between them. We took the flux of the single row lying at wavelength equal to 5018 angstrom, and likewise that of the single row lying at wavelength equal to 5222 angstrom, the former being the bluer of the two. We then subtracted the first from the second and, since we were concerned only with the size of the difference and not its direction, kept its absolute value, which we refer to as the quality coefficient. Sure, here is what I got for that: 4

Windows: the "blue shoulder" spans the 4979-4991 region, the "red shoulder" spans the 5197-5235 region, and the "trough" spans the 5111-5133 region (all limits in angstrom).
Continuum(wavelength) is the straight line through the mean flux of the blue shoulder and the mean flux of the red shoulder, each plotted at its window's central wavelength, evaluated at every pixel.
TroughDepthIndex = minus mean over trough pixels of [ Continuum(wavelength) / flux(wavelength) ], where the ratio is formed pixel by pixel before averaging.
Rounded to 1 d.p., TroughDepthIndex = -1.2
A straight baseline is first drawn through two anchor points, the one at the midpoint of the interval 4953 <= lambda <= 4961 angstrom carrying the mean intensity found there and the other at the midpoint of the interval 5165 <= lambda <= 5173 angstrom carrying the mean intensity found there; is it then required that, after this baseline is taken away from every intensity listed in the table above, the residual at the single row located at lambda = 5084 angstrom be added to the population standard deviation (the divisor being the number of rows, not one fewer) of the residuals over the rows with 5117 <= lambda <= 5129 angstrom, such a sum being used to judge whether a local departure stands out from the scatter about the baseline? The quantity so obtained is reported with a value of 2.6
